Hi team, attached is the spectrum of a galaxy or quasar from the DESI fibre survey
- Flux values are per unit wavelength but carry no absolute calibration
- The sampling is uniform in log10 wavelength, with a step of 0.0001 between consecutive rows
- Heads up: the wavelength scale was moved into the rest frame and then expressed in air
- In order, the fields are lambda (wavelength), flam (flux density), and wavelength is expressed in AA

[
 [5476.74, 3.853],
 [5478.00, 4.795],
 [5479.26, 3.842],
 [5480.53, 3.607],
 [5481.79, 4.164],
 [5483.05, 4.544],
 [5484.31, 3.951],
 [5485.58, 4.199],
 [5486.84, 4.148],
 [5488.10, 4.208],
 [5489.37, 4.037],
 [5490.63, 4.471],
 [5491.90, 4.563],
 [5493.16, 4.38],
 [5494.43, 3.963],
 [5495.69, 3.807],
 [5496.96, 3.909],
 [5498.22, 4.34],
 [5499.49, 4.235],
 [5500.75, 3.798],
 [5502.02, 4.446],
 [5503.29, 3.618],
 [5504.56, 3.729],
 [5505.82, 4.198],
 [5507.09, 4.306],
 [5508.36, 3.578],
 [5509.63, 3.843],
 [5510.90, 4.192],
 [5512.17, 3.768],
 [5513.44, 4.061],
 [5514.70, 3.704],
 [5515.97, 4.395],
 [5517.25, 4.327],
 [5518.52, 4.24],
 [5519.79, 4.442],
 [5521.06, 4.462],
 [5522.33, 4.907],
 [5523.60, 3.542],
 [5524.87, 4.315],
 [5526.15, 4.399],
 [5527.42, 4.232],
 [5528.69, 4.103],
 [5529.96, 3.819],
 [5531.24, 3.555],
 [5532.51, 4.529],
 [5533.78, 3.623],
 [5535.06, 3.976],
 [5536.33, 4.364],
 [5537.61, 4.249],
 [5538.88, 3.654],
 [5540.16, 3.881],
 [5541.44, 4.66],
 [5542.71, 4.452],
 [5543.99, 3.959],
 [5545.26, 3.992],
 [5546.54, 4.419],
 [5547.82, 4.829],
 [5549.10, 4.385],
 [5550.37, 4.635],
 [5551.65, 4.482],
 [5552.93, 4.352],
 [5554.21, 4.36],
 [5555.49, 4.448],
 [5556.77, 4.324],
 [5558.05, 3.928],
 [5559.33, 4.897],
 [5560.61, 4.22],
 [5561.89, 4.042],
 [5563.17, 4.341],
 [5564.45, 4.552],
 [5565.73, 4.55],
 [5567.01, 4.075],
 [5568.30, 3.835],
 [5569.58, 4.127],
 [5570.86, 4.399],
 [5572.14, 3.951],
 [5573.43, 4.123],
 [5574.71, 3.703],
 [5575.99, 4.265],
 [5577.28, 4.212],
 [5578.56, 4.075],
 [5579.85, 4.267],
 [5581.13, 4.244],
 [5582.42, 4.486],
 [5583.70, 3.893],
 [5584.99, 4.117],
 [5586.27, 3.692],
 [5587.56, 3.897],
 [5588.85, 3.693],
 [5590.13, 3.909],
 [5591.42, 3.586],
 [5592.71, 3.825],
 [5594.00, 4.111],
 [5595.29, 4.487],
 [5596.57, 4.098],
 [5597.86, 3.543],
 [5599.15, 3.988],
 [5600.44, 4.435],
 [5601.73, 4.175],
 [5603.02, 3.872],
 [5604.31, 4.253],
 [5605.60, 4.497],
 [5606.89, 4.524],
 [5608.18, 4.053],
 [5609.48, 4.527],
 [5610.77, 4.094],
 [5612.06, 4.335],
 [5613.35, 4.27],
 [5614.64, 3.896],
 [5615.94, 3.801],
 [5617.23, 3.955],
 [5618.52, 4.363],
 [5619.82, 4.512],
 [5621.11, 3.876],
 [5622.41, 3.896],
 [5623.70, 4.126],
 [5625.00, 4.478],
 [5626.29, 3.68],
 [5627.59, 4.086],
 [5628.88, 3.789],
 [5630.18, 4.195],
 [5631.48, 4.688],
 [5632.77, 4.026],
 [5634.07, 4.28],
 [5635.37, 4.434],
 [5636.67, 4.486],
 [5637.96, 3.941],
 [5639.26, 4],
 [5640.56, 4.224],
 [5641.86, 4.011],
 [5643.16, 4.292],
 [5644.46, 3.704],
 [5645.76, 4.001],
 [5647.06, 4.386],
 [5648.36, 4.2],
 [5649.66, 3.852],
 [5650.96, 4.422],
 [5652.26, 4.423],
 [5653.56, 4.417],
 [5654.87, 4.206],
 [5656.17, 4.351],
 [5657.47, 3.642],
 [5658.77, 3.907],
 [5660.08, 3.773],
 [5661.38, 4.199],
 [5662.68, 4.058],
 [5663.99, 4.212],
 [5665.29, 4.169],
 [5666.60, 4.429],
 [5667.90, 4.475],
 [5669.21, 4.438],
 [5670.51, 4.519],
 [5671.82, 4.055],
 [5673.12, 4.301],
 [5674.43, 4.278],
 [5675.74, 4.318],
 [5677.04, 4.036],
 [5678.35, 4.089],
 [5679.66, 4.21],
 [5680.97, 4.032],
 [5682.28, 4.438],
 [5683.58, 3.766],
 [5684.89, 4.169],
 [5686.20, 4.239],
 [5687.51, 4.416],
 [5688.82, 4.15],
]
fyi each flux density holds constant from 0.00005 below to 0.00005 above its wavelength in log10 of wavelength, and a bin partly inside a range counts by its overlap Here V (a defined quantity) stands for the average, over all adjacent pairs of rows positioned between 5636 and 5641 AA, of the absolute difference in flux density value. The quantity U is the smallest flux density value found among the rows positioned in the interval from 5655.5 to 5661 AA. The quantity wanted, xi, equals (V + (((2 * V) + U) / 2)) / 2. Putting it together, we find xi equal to 1.19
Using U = 3.642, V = 0.28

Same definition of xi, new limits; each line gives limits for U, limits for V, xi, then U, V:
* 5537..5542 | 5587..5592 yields 1.16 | 3.654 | 0.25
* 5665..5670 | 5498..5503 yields 1.44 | 4.169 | 0.40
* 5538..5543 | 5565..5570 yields 1.25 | 3.654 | 0.34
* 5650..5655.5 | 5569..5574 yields 1.35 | 4.206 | 0.30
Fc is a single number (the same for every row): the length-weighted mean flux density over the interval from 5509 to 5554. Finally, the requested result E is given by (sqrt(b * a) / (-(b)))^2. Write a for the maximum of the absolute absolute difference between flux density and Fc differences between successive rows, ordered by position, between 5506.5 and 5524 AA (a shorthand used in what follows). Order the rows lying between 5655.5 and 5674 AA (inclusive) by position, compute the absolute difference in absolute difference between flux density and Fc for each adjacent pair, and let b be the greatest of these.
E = 1.21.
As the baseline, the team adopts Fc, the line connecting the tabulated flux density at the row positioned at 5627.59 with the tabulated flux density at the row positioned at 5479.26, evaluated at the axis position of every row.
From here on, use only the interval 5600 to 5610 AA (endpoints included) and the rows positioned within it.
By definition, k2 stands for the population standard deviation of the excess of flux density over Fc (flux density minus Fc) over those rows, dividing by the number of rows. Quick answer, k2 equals 0.23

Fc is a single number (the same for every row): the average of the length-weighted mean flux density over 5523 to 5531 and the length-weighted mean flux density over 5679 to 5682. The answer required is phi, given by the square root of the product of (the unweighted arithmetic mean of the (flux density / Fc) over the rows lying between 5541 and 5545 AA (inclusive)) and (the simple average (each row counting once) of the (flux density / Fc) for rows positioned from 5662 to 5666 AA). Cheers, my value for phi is 1.04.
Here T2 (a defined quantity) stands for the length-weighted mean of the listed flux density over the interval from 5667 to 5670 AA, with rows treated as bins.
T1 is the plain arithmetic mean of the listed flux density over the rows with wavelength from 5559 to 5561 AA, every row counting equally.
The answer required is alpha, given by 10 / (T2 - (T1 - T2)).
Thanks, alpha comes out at 2.29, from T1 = 4.56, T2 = 4.5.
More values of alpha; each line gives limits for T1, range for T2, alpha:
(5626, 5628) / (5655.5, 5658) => 2.40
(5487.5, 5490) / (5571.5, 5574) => 2.54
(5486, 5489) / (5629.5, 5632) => 2.16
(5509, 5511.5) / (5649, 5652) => 2.30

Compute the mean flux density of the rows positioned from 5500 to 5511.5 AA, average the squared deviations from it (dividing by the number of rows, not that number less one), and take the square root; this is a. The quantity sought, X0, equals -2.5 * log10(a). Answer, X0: 1.3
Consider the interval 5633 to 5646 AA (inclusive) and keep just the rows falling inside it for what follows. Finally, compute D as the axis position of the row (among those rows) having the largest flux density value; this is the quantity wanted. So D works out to 5636.67 AA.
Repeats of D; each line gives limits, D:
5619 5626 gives 5619.82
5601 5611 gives 5609.48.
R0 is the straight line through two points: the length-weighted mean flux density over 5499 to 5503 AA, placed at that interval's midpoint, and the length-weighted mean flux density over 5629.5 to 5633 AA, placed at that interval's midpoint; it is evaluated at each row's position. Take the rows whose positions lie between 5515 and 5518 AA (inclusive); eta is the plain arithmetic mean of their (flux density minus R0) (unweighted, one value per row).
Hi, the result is 0.224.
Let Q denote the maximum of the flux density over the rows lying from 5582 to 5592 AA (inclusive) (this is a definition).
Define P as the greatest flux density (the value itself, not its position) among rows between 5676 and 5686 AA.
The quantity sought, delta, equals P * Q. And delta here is 19.9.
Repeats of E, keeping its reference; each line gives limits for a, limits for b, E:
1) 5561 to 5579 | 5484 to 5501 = 1.18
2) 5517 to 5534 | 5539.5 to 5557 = 1.20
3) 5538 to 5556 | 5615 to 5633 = 0.90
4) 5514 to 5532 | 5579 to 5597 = 1.25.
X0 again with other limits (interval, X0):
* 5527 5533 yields 1.2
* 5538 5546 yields 1.2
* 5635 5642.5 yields 1.7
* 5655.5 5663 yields 1.5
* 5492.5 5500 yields 1.6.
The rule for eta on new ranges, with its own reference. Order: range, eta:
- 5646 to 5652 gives -0.147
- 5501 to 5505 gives -0.184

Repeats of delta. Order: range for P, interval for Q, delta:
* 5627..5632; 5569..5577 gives 20.6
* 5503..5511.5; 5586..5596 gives 19.3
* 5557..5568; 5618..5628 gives 22.1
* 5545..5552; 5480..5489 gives 21.9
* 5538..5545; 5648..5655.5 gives 20.6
